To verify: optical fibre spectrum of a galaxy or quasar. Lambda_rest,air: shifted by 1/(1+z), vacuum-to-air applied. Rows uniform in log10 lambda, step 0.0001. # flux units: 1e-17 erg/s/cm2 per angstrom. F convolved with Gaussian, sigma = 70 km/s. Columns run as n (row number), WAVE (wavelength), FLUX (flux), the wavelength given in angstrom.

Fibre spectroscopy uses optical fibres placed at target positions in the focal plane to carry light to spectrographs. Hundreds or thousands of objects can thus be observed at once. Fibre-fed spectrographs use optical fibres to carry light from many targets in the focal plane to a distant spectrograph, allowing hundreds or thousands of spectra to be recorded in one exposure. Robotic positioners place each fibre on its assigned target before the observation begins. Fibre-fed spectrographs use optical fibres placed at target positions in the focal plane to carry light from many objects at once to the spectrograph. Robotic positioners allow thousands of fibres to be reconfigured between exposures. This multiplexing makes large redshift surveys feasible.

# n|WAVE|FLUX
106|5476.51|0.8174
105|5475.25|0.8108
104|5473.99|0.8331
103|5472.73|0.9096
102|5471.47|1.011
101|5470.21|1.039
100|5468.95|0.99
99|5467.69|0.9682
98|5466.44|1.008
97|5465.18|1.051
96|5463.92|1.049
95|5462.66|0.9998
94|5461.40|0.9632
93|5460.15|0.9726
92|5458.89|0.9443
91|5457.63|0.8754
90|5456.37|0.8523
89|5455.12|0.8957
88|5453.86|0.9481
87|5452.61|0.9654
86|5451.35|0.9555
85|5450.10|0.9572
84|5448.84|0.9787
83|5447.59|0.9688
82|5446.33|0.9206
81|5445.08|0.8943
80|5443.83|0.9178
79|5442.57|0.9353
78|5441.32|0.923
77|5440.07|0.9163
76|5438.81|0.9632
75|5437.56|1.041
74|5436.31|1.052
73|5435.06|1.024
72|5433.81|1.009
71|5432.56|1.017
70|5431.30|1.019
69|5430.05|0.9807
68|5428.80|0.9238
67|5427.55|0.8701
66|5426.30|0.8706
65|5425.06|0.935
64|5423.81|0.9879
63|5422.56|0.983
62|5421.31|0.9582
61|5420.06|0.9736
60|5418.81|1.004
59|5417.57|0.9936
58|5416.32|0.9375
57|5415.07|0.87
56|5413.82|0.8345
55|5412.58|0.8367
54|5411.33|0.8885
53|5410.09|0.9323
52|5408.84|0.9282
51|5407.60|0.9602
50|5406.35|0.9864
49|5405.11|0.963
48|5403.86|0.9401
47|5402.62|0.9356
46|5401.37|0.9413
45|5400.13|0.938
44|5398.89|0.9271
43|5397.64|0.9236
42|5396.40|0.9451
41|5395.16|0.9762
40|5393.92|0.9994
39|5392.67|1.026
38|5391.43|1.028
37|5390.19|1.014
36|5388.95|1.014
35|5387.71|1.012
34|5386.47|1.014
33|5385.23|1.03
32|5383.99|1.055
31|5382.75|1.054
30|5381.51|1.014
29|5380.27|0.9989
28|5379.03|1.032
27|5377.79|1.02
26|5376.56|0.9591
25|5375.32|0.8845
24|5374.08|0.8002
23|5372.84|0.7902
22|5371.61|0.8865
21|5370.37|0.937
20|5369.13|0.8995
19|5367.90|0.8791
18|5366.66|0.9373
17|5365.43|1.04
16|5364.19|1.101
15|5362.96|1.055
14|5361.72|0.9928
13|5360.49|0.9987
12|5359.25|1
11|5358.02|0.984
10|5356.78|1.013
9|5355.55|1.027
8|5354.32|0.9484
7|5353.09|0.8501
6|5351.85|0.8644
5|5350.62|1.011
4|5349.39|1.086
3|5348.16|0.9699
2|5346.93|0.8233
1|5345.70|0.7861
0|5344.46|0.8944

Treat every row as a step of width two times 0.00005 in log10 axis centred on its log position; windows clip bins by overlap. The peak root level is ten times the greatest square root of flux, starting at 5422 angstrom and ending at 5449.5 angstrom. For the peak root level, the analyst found 10.3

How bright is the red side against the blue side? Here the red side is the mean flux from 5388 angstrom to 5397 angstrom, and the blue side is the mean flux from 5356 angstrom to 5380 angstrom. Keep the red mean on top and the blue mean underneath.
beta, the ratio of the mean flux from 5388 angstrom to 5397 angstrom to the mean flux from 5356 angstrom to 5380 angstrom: 1.04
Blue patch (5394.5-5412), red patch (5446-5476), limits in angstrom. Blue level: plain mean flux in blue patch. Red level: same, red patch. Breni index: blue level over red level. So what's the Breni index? 0.99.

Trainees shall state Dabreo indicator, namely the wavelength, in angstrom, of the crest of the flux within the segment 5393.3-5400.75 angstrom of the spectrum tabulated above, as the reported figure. 5393.92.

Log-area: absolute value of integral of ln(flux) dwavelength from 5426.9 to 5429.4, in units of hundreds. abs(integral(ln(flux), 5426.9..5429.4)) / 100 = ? 0.0027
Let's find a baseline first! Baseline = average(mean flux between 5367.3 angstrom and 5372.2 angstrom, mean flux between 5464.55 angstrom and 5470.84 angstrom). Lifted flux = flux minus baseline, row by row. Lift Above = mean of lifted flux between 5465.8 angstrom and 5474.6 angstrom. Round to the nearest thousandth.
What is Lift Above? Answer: 0.010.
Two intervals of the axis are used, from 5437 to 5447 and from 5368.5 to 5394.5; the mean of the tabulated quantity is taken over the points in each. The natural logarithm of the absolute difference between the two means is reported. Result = -3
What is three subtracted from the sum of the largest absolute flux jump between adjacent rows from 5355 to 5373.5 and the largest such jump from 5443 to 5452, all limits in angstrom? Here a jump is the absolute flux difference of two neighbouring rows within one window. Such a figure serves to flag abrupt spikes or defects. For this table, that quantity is -2.85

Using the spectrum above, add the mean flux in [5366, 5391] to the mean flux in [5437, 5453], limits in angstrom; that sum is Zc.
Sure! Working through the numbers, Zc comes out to 1.91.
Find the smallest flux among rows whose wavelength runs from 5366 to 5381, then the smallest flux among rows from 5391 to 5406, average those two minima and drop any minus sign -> 0.857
